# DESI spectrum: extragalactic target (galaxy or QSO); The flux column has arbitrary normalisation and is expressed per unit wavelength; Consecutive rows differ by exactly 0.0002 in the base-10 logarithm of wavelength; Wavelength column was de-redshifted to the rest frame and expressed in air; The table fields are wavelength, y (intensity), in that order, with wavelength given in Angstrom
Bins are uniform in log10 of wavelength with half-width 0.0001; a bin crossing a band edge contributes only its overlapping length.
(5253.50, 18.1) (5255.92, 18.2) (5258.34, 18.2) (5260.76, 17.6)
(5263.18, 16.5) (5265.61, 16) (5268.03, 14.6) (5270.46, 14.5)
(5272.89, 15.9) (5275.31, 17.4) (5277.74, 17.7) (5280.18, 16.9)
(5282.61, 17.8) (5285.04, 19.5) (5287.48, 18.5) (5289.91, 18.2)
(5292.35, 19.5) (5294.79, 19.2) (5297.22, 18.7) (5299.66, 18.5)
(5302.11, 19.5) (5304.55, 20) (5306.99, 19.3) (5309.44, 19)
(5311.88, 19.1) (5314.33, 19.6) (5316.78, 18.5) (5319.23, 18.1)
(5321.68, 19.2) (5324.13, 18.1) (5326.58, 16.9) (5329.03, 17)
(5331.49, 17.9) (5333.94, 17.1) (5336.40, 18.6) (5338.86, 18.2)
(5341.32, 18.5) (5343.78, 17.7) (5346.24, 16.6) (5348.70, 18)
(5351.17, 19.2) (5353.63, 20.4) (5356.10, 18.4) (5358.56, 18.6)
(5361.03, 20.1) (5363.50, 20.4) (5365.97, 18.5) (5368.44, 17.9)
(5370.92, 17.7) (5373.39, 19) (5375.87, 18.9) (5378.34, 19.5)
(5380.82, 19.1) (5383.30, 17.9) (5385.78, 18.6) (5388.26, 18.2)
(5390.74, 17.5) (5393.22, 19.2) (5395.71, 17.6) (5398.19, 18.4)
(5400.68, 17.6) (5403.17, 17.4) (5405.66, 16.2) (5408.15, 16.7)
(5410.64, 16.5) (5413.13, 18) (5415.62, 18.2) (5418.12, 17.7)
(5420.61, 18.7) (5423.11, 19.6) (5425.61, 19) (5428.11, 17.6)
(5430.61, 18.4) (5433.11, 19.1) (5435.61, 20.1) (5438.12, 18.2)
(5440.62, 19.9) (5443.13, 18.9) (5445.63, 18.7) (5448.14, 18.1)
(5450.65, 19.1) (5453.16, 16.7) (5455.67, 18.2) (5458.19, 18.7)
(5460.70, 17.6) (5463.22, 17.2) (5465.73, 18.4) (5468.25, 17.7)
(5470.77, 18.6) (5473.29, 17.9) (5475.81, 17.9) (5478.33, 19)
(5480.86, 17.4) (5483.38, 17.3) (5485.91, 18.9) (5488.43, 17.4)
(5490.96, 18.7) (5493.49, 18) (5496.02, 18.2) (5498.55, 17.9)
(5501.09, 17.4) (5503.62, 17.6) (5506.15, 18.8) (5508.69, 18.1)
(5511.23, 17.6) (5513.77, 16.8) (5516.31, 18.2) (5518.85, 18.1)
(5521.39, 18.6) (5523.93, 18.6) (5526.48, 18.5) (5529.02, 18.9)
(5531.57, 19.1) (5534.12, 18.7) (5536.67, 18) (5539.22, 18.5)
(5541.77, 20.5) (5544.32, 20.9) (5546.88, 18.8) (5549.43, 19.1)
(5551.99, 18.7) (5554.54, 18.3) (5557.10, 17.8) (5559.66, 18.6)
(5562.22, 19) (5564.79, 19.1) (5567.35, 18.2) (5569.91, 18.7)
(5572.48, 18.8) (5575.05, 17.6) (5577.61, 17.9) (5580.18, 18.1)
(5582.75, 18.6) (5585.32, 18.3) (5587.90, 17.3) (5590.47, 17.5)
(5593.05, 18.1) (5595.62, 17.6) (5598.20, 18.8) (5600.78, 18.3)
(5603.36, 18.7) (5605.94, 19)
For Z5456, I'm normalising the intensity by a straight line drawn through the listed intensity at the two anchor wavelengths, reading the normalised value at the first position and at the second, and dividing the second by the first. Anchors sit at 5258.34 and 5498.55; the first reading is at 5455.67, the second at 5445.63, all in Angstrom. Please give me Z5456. 1.03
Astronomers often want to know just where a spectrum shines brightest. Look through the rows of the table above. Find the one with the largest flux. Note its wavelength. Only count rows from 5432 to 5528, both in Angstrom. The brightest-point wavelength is 5435.61 Angstrom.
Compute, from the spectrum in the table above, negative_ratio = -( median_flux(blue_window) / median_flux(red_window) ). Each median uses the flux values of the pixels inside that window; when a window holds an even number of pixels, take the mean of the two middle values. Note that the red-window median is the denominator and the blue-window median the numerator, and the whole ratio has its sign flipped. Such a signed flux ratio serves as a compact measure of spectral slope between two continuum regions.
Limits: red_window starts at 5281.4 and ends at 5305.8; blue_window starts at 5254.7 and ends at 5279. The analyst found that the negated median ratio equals -0.89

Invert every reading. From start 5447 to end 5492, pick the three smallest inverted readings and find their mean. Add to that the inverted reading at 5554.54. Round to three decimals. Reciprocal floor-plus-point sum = 0.107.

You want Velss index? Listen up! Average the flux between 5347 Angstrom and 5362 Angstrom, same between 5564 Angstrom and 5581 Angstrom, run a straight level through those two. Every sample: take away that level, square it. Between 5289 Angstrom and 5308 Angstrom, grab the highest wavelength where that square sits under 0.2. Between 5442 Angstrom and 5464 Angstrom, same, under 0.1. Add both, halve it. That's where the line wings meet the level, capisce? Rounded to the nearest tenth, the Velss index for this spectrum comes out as 5382.6 Angstrom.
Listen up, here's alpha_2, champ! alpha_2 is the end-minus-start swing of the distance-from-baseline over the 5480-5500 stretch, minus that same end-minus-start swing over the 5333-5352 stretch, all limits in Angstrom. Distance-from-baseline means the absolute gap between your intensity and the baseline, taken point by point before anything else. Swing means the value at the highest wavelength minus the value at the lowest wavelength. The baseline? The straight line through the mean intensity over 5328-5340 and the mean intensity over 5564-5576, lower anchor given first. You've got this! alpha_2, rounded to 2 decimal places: -1.17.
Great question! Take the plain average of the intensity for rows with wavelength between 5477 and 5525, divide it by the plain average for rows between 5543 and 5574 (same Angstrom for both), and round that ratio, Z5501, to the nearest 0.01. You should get 0.96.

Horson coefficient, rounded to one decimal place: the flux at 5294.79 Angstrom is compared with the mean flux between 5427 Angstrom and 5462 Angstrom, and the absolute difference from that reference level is 0.7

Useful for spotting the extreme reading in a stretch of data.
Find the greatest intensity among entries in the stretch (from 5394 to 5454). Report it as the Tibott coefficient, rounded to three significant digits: 20.1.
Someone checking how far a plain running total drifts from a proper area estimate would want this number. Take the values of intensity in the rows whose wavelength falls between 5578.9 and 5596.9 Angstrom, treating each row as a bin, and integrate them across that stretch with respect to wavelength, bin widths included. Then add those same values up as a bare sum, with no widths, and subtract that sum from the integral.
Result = 197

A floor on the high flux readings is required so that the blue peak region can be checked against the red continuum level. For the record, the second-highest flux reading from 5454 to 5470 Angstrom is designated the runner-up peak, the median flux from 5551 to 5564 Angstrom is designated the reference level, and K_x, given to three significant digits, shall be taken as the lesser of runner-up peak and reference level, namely 18.4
